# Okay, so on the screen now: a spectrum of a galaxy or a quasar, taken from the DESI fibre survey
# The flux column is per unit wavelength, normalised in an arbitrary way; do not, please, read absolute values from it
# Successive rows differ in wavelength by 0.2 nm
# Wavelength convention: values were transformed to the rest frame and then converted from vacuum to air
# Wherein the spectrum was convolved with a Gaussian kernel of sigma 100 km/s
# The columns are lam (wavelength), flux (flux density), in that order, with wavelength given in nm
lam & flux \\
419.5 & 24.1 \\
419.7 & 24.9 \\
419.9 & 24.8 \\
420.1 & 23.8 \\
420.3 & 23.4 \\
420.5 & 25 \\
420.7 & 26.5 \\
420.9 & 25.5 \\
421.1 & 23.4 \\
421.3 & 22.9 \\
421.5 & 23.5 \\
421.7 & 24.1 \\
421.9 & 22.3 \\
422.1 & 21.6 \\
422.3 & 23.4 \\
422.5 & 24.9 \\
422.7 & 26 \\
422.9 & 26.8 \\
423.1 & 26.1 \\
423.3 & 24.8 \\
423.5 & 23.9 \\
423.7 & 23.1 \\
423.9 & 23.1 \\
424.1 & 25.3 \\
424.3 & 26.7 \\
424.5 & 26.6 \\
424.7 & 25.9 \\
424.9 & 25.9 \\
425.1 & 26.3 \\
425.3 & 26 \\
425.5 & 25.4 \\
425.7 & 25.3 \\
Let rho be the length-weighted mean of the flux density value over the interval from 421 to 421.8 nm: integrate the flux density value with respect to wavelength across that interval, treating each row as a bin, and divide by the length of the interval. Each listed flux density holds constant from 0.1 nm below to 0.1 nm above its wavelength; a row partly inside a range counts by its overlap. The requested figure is 23.5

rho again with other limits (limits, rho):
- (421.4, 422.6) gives 23.3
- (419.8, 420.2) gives 24.3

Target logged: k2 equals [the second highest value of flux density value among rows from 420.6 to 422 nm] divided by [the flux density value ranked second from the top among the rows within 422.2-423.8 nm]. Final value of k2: 0.98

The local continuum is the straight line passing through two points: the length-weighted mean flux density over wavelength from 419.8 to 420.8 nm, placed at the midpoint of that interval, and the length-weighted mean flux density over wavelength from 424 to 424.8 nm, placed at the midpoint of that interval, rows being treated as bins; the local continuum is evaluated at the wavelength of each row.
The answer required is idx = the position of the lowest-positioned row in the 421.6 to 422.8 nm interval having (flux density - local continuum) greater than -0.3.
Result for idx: 422.7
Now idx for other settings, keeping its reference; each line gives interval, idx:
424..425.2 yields 424.3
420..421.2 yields 420.5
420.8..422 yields 420.9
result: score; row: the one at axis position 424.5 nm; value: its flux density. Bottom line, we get 26.6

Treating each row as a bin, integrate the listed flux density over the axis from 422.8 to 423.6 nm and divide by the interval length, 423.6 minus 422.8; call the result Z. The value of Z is 25.4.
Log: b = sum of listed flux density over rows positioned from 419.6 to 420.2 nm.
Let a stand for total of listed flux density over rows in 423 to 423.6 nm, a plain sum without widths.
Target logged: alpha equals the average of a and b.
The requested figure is 74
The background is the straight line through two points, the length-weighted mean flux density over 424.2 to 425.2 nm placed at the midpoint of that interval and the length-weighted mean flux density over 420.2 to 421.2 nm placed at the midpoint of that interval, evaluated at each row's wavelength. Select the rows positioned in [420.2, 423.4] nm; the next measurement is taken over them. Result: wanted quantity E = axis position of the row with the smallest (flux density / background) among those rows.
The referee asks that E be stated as 422.1 nm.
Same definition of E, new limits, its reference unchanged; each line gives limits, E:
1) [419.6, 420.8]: 420.3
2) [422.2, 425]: 423.9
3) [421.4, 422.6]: 422.1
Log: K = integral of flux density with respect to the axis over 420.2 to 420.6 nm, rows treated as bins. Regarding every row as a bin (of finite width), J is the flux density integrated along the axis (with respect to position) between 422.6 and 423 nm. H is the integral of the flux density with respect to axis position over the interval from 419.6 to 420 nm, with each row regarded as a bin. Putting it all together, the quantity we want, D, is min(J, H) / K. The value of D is 1.03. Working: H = 9.9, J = 10.6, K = 9.7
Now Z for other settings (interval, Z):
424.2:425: 26.3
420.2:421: 25.1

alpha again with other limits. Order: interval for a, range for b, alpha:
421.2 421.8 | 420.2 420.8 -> 73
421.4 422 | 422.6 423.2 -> 74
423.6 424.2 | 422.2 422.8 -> 73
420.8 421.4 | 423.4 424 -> 71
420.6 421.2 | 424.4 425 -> 77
